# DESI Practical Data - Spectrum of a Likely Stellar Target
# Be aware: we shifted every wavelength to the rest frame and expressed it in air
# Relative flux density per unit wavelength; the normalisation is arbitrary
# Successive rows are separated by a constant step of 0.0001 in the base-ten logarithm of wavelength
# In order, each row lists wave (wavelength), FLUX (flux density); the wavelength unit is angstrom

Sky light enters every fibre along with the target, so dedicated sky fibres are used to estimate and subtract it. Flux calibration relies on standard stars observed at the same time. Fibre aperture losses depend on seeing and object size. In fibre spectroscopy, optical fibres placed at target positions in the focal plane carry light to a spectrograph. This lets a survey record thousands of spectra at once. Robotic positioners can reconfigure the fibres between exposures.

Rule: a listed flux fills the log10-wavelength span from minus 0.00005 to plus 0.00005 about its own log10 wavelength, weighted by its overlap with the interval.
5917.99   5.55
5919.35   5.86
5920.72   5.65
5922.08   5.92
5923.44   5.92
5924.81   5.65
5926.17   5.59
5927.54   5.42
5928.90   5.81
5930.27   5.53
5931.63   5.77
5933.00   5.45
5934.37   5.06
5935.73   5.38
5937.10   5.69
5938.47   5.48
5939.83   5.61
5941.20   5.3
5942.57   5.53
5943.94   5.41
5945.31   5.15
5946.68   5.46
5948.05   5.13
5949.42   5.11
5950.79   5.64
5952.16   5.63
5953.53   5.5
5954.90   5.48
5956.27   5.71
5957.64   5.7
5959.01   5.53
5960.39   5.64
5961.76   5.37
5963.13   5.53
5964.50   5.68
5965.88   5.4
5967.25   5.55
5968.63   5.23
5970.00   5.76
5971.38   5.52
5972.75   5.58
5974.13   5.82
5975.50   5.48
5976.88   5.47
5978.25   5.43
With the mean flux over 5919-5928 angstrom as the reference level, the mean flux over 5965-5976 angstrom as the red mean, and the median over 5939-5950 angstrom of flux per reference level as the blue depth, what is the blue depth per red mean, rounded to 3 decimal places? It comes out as 0.169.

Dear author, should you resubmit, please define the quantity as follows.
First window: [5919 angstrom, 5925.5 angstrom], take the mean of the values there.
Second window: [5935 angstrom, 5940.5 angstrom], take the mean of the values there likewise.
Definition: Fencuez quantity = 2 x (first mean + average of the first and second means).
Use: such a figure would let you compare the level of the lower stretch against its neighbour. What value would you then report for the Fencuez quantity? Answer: 22.9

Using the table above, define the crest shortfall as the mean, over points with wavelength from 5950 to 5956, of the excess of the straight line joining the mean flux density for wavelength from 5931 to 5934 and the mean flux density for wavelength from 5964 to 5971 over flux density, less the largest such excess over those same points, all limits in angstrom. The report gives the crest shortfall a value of -0.08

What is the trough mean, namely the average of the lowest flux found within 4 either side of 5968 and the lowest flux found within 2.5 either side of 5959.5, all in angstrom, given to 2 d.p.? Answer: 5.30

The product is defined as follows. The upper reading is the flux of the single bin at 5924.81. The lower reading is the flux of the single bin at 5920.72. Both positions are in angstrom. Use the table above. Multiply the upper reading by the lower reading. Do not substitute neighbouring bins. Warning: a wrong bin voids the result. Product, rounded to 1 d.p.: 31.9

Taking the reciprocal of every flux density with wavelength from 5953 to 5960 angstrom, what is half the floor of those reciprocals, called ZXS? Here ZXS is 0.088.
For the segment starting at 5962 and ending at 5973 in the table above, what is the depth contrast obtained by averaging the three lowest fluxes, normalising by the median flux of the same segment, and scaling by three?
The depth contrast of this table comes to 2.92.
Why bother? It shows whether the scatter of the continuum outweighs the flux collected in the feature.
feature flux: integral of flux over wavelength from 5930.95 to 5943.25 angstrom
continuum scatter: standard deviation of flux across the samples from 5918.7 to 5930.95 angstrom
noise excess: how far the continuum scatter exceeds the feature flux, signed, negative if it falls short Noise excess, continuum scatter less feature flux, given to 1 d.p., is -67.2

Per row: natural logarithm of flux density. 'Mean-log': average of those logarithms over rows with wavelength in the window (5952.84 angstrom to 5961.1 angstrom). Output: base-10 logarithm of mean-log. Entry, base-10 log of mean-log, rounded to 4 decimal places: 0.2359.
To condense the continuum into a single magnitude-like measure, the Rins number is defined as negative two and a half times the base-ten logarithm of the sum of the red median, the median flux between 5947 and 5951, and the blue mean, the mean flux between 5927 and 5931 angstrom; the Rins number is -2.58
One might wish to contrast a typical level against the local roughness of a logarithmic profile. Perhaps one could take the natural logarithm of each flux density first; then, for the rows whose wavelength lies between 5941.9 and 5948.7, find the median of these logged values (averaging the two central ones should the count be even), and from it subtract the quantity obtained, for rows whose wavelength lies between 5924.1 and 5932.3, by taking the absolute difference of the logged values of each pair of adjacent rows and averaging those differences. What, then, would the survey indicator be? 1.65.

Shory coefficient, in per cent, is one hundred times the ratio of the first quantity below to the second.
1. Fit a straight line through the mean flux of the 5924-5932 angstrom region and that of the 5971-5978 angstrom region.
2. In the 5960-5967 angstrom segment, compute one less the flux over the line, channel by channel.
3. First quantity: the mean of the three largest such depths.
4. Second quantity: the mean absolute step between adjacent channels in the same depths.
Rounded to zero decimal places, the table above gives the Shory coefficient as 71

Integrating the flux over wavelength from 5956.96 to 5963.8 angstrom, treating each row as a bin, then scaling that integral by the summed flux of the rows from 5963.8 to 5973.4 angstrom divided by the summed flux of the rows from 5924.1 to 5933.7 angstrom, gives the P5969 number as 38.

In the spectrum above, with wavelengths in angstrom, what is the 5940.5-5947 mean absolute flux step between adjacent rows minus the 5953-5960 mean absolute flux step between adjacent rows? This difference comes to 0.12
